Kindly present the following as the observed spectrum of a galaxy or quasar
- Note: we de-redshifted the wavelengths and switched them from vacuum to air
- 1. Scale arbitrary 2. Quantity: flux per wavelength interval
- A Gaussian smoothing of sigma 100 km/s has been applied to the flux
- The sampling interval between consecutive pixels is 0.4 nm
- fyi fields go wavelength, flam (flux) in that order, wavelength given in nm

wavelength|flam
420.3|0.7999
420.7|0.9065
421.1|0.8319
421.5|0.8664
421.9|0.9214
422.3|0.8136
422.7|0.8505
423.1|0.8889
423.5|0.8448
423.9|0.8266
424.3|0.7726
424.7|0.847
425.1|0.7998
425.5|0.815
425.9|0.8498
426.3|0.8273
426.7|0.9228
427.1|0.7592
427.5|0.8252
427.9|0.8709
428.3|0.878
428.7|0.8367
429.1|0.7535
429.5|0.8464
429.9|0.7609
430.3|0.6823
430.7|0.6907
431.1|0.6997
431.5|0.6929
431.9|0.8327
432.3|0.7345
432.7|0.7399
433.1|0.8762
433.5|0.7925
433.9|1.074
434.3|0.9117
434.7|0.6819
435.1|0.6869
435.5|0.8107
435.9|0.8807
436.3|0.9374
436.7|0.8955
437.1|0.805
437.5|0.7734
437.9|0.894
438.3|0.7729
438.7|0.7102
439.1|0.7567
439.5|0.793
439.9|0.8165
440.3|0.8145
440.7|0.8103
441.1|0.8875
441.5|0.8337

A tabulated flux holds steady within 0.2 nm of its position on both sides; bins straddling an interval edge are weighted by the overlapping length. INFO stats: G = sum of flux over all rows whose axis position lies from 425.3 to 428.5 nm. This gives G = 6.75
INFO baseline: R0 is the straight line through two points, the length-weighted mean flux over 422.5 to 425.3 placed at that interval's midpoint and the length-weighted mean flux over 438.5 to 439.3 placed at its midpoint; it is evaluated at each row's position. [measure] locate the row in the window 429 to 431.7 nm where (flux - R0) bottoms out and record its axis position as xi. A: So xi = 430.3 nm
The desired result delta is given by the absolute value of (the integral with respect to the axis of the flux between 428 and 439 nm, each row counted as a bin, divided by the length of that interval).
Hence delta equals 0.802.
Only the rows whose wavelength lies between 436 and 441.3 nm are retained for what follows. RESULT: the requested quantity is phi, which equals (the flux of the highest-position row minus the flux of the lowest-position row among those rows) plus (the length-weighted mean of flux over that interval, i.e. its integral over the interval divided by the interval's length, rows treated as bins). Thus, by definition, 0.77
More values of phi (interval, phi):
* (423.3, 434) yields 1.04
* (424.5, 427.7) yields 0.81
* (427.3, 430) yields 0.76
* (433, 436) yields 0.84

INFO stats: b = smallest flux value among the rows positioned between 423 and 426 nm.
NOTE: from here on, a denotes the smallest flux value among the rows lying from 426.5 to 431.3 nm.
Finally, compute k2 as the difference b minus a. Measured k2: 0.090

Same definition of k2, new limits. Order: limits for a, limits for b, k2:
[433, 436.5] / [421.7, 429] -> 0.077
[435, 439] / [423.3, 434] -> -0.005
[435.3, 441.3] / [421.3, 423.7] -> 0.103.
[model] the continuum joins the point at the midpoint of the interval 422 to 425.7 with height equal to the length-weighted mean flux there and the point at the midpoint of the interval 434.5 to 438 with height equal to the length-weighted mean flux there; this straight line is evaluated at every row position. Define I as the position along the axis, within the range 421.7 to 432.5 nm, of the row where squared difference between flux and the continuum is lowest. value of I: 426.3 nm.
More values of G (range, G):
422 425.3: 6.64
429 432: 5.96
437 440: 6.32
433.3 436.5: 6.78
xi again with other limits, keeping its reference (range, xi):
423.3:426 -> 424.3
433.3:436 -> 434.7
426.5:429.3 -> 427.1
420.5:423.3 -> 422.3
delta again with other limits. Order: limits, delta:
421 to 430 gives 0.836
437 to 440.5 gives 0.793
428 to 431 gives 0.779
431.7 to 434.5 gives 0.852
